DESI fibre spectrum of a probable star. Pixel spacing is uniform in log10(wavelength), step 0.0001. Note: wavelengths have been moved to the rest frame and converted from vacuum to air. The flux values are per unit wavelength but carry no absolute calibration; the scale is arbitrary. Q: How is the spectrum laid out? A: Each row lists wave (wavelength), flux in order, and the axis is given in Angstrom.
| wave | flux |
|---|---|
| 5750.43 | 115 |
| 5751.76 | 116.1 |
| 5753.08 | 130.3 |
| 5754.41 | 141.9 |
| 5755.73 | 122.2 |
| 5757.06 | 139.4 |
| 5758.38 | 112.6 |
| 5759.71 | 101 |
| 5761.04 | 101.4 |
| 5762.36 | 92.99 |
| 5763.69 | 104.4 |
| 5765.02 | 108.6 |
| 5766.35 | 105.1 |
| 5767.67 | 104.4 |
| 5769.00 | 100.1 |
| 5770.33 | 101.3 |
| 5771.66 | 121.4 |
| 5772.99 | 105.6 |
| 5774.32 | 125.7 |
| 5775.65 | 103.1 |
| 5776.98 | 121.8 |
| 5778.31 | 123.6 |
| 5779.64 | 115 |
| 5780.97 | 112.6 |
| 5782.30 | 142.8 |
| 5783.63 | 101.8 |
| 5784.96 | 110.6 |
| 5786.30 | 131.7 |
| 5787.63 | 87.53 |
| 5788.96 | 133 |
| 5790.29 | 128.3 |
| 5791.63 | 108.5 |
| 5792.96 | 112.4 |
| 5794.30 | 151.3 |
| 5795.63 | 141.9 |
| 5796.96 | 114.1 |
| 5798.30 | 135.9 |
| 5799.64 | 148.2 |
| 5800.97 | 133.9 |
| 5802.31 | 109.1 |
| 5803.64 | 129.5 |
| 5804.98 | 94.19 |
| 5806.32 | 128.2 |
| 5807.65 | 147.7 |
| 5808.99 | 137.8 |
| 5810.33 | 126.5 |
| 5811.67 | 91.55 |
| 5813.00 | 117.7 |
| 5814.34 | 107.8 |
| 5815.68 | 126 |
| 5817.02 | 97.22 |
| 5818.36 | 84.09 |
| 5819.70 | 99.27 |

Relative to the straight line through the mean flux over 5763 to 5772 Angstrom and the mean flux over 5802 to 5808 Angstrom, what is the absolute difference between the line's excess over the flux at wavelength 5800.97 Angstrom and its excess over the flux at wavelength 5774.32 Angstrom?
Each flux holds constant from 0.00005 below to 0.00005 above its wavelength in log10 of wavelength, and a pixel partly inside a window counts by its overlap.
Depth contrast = 3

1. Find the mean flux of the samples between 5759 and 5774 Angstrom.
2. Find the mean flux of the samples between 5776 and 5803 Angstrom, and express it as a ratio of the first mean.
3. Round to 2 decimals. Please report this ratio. 1.18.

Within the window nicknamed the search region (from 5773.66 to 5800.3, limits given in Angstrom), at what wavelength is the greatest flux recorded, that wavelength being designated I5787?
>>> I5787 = 5794.30 Angstrom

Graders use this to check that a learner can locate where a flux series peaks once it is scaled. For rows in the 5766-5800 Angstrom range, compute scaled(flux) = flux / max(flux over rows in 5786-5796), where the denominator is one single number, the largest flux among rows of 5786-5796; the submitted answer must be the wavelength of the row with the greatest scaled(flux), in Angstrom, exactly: 5794.30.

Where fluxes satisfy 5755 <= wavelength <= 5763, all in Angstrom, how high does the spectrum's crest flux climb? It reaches 139.4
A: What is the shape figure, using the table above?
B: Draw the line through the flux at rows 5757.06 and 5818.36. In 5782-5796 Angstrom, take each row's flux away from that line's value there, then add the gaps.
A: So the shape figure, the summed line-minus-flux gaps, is -133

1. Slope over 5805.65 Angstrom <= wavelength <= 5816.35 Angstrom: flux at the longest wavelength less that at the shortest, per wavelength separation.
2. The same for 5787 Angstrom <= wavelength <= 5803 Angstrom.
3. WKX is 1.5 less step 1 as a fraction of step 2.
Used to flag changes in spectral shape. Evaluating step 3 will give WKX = 1.7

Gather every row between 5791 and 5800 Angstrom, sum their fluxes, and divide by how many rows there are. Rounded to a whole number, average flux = 130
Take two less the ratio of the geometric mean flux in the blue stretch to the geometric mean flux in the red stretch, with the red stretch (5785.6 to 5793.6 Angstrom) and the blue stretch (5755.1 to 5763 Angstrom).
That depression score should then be 1.04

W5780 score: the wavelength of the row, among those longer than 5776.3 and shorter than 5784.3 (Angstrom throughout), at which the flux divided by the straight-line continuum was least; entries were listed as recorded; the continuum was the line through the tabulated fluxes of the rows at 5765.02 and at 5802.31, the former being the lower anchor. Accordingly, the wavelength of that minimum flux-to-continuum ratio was 5783.63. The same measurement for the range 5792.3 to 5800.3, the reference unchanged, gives 5792.96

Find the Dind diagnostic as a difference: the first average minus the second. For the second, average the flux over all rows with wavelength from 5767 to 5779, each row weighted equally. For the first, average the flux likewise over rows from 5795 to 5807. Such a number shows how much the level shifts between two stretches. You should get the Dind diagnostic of 14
